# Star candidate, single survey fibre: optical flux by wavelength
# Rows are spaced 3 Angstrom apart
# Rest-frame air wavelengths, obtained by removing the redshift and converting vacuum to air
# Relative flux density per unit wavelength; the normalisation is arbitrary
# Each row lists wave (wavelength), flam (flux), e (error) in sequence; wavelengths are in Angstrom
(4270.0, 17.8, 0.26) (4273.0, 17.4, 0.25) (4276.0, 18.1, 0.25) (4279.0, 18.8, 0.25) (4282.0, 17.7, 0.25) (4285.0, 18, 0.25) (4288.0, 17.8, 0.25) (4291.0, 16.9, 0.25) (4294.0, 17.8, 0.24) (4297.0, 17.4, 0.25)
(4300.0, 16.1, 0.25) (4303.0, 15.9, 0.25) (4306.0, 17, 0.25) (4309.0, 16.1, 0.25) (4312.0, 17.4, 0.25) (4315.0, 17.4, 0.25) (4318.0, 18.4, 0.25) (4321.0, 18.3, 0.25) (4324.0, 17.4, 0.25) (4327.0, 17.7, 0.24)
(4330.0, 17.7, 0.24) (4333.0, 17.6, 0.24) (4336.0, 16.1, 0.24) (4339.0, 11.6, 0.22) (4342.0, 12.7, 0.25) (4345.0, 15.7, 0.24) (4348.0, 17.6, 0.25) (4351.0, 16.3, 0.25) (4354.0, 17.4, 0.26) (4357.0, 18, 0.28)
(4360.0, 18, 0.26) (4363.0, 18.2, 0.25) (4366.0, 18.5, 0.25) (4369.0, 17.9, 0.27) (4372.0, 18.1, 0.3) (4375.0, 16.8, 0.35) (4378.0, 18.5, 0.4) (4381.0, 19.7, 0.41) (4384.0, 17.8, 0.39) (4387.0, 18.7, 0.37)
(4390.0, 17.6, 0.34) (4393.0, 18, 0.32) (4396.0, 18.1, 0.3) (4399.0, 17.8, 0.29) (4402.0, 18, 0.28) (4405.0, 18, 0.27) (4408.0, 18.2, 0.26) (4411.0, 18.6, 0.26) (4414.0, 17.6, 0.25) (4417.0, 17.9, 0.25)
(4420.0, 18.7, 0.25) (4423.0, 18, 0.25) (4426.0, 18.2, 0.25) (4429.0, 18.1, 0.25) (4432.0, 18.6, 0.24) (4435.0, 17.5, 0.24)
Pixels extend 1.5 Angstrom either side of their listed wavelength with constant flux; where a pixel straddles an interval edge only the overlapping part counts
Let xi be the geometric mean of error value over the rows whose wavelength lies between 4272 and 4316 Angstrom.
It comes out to 0.25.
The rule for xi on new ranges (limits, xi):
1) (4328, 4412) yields 0.28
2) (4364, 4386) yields 0.33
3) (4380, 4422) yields 0.30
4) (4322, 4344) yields 0.24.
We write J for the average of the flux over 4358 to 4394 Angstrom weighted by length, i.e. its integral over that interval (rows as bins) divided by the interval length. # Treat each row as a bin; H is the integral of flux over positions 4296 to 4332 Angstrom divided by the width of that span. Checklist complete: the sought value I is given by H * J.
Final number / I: 313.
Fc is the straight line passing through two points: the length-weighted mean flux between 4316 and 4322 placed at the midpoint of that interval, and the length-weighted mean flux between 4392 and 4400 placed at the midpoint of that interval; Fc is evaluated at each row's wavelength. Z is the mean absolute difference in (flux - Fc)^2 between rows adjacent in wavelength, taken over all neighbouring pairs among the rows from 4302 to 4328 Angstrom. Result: 1.7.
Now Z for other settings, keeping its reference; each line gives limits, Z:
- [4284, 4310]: 2.1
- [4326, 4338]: 1.4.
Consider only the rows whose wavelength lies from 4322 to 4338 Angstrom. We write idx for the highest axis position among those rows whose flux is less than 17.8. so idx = 4336.0 Angstrom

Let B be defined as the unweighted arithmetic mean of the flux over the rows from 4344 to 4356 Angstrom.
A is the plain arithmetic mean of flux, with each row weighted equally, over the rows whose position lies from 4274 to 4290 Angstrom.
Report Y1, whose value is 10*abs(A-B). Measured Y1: 13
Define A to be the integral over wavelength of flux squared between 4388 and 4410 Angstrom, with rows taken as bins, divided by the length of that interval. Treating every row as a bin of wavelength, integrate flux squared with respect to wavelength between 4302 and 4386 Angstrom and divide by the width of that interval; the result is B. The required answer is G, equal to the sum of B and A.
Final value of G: 621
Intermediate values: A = 324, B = 297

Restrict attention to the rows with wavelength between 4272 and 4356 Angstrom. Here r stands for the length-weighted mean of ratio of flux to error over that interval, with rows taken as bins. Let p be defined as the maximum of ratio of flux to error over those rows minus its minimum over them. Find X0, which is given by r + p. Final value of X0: 93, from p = 24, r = 68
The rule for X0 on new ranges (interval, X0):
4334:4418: 90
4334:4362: 84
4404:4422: 79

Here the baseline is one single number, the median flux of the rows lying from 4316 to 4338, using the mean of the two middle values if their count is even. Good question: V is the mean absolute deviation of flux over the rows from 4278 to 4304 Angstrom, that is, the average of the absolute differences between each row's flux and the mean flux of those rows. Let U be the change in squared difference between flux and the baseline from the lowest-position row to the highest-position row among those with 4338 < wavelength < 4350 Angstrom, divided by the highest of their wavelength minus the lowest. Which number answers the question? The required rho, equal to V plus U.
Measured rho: -3.4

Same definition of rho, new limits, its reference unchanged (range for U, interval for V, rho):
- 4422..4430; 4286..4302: 0.6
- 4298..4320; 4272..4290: 0.2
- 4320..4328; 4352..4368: 0.2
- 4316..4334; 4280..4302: 0.5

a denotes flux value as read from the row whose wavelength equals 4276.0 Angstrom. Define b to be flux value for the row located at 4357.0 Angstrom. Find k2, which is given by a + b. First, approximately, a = 18.1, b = 18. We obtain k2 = 36.1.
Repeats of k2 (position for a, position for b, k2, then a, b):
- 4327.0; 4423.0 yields 35.7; 17.7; 18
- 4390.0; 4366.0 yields 36.1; 17.6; 18.5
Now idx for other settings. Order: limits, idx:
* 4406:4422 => 4414.0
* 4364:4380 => 4375.0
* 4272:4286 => 4282.0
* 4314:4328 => 4327.0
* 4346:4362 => 4354.0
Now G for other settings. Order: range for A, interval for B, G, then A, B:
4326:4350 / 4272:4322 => 560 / 255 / 305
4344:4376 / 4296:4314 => 586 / 308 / 278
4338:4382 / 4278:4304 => 597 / 294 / 303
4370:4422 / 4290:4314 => 613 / 329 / 284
